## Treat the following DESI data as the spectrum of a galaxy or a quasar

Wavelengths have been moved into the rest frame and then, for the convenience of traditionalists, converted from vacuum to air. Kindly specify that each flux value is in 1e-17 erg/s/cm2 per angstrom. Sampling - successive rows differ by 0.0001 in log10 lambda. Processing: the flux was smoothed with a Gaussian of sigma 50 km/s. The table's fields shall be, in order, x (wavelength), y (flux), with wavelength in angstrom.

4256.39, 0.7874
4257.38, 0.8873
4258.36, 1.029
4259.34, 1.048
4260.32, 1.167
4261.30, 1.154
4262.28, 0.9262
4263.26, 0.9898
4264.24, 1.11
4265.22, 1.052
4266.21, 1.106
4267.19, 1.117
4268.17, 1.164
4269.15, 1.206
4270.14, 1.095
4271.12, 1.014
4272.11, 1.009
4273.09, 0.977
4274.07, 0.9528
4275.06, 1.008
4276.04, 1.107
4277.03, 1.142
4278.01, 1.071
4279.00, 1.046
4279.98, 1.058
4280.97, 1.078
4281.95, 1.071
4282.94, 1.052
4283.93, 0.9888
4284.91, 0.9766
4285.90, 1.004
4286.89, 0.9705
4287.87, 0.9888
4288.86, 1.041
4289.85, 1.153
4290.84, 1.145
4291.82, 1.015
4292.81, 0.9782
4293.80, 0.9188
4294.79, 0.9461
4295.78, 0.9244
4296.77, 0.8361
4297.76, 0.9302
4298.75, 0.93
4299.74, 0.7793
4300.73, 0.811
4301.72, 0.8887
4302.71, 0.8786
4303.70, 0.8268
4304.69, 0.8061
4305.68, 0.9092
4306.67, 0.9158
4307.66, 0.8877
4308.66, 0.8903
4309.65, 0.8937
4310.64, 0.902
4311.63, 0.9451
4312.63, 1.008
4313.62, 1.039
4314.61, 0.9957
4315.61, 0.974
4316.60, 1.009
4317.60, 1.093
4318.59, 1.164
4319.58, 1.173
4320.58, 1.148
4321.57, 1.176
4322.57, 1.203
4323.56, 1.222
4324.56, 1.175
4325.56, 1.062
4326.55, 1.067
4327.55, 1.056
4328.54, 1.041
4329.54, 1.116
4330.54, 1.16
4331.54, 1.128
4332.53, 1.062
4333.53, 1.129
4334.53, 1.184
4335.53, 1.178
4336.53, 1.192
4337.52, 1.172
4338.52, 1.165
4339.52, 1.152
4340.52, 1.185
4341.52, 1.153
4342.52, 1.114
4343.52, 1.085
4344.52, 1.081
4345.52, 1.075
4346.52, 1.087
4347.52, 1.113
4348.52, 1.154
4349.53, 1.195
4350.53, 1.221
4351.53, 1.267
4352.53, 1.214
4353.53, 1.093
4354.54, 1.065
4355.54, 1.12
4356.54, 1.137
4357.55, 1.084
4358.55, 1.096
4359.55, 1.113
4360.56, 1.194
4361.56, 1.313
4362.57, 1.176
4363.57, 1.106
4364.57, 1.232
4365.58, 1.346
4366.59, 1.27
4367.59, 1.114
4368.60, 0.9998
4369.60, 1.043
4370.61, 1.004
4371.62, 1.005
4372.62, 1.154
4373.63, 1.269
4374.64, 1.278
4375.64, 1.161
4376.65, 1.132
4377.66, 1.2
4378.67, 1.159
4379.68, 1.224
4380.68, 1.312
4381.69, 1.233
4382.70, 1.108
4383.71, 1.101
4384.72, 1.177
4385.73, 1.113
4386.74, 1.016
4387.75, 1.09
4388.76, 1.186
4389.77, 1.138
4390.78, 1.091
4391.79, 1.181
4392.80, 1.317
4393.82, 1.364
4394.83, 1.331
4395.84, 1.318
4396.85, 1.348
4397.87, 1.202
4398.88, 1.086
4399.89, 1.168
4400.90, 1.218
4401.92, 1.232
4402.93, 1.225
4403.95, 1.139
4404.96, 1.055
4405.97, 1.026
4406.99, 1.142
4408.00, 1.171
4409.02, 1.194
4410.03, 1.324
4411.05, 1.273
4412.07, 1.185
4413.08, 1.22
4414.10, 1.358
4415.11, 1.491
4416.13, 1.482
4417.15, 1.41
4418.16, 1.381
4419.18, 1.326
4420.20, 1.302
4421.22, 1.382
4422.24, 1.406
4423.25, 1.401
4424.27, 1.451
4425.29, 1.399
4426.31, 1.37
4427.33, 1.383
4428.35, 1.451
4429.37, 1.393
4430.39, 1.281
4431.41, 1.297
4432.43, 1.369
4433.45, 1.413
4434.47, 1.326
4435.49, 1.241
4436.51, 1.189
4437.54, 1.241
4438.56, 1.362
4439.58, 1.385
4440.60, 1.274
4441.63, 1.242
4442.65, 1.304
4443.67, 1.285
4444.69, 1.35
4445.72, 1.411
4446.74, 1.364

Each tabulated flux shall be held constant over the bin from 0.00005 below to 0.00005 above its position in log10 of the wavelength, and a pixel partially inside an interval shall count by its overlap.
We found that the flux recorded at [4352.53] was 1.214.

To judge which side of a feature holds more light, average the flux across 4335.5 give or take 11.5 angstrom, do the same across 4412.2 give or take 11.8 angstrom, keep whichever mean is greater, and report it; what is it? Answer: 1.28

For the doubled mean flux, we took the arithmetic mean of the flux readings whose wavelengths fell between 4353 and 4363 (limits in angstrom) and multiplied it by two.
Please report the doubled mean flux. 2.28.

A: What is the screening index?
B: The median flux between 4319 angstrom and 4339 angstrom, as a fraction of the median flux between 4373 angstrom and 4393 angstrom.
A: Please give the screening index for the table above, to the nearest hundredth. 0.99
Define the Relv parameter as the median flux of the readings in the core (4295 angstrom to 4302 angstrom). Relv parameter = 0.89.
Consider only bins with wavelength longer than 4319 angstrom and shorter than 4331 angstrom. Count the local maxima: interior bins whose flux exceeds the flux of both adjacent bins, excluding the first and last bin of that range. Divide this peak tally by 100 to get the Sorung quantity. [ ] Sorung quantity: 0.020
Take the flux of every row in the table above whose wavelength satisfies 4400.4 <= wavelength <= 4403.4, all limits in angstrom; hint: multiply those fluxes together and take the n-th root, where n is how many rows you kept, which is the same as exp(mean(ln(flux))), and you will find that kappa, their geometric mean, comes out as 1.22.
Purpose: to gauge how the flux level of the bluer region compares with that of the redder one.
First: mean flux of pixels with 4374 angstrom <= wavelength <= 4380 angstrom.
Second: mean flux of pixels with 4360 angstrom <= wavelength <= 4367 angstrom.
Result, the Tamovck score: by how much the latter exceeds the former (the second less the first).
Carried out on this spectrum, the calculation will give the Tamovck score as 0.04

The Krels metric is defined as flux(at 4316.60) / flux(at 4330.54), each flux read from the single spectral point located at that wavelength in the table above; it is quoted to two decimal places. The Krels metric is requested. 0.87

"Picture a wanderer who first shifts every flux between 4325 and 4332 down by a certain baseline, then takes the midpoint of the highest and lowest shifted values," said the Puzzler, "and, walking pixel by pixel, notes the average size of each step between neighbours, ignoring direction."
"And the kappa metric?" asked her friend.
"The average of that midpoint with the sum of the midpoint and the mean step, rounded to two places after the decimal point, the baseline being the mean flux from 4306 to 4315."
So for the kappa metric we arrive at 0.17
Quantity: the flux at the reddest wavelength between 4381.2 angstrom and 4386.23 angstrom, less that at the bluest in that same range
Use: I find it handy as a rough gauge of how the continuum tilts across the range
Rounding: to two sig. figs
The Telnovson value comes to -0.12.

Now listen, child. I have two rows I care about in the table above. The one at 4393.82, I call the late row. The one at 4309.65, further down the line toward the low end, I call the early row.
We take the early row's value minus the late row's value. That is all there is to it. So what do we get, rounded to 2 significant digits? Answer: -0.47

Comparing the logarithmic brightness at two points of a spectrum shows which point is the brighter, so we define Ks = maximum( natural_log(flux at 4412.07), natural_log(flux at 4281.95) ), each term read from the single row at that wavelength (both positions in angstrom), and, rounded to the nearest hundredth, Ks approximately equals 0.17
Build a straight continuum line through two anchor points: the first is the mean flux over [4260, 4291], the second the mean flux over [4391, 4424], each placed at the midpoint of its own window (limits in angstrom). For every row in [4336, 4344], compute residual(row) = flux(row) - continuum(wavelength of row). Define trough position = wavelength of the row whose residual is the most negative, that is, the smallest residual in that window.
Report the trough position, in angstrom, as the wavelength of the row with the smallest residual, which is 4343.52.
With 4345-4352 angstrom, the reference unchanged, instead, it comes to 4345.52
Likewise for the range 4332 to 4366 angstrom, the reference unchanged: 4354.54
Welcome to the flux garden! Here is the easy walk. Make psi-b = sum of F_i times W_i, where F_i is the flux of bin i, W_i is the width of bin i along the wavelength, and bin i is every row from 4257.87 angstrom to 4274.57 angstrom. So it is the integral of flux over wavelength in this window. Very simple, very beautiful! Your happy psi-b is 18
